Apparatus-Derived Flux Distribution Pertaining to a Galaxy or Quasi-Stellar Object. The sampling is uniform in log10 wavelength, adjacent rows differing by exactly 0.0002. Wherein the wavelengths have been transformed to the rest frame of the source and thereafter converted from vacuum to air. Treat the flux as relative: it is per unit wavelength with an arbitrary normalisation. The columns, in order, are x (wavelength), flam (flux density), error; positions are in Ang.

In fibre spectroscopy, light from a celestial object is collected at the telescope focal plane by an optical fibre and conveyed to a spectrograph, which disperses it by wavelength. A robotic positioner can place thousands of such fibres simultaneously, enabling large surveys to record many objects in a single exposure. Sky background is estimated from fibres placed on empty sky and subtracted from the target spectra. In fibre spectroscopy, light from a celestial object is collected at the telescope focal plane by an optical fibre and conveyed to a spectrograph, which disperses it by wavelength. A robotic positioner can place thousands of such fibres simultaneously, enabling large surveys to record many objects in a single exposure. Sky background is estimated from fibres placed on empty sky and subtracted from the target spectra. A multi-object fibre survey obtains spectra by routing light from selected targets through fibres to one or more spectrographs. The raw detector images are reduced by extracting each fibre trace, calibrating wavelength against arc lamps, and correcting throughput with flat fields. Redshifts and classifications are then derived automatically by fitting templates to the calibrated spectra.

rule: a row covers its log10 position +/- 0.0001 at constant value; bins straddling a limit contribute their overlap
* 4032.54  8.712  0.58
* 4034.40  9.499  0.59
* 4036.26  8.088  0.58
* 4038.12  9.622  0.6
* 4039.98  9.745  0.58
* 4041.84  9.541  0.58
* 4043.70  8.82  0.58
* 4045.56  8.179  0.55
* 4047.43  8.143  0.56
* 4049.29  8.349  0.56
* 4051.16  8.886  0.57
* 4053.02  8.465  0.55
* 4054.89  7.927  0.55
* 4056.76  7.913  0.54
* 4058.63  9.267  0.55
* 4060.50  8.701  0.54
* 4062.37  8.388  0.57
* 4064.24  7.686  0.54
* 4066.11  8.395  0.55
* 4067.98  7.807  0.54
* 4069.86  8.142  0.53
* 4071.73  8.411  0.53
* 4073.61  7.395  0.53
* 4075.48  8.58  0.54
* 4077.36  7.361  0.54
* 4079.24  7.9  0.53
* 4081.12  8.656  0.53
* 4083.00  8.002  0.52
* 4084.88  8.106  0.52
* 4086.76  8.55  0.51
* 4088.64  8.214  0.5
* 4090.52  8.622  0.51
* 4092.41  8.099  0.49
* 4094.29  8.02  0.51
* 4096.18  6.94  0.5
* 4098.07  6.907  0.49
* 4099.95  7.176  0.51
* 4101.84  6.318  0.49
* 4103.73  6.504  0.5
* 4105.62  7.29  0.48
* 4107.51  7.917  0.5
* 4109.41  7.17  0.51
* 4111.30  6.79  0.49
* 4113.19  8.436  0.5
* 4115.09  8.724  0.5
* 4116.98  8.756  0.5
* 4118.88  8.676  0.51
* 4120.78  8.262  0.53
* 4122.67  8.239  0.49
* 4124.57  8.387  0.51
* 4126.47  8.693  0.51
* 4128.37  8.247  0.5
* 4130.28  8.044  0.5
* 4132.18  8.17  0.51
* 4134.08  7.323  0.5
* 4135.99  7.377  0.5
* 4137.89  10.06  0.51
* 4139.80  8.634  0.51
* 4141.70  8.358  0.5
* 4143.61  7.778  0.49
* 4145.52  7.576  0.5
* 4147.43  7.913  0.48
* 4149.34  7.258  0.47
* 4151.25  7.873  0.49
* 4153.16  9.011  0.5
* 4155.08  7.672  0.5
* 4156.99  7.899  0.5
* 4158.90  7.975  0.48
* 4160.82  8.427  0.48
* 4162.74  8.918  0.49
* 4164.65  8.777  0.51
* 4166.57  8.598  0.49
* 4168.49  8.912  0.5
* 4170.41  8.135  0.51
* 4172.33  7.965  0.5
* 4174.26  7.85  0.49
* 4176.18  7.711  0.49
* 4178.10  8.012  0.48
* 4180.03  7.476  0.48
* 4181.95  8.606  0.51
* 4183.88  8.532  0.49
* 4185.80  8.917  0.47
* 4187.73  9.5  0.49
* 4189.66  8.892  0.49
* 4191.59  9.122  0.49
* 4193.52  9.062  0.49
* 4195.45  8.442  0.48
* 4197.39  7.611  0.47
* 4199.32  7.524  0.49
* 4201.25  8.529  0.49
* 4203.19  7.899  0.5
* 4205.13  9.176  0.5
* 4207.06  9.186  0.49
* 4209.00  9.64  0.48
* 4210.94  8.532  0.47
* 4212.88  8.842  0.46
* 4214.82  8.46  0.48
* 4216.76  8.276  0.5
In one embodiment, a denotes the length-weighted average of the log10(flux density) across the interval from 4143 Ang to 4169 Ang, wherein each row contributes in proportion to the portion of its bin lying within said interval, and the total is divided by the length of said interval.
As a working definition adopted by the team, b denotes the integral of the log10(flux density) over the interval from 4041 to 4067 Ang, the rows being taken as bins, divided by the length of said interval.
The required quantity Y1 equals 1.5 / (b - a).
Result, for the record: 97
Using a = 0.912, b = 0.93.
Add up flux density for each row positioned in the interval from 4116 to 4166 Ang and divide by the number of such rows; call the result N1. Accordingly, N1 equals 8.2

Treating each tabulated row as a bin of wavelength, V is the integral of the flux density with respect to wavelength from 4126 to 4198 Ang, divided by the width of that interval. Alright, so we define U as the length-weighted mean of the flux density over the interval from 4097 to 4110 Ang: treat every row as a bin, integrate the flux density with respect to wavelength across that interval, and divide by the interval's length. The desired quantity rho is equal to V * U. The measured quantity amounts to 58.4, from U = 7.03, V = 8.30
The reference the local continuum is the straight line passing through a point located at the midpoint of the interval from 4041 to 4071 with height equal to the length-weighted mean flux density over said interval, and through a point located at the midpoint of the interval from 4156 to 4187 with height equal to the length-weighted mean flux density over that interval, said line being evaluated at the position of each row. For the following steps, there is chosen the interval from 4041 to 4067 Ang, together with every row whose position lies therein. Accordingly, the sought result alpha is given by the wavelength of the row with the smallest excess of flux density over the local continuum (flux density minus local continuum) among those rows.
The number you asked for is 4064.24 Ang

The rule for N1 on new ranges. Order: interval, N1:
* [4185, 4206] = 8.6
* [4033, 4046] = 9.1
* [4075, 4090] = 8.2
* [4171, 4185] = 8.0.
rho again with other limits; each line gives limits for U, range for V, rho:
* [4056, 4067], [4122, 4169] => 69.2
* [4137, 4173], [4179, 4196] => 72.5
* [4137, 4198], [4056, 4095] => 68.6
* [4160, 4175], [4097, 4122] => 64.4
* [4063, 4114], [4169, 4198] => 65.2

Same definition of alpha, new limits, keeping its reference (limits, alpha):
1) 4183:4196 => 4195.45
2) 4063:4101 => 4098.07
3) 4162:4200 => 4180.03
